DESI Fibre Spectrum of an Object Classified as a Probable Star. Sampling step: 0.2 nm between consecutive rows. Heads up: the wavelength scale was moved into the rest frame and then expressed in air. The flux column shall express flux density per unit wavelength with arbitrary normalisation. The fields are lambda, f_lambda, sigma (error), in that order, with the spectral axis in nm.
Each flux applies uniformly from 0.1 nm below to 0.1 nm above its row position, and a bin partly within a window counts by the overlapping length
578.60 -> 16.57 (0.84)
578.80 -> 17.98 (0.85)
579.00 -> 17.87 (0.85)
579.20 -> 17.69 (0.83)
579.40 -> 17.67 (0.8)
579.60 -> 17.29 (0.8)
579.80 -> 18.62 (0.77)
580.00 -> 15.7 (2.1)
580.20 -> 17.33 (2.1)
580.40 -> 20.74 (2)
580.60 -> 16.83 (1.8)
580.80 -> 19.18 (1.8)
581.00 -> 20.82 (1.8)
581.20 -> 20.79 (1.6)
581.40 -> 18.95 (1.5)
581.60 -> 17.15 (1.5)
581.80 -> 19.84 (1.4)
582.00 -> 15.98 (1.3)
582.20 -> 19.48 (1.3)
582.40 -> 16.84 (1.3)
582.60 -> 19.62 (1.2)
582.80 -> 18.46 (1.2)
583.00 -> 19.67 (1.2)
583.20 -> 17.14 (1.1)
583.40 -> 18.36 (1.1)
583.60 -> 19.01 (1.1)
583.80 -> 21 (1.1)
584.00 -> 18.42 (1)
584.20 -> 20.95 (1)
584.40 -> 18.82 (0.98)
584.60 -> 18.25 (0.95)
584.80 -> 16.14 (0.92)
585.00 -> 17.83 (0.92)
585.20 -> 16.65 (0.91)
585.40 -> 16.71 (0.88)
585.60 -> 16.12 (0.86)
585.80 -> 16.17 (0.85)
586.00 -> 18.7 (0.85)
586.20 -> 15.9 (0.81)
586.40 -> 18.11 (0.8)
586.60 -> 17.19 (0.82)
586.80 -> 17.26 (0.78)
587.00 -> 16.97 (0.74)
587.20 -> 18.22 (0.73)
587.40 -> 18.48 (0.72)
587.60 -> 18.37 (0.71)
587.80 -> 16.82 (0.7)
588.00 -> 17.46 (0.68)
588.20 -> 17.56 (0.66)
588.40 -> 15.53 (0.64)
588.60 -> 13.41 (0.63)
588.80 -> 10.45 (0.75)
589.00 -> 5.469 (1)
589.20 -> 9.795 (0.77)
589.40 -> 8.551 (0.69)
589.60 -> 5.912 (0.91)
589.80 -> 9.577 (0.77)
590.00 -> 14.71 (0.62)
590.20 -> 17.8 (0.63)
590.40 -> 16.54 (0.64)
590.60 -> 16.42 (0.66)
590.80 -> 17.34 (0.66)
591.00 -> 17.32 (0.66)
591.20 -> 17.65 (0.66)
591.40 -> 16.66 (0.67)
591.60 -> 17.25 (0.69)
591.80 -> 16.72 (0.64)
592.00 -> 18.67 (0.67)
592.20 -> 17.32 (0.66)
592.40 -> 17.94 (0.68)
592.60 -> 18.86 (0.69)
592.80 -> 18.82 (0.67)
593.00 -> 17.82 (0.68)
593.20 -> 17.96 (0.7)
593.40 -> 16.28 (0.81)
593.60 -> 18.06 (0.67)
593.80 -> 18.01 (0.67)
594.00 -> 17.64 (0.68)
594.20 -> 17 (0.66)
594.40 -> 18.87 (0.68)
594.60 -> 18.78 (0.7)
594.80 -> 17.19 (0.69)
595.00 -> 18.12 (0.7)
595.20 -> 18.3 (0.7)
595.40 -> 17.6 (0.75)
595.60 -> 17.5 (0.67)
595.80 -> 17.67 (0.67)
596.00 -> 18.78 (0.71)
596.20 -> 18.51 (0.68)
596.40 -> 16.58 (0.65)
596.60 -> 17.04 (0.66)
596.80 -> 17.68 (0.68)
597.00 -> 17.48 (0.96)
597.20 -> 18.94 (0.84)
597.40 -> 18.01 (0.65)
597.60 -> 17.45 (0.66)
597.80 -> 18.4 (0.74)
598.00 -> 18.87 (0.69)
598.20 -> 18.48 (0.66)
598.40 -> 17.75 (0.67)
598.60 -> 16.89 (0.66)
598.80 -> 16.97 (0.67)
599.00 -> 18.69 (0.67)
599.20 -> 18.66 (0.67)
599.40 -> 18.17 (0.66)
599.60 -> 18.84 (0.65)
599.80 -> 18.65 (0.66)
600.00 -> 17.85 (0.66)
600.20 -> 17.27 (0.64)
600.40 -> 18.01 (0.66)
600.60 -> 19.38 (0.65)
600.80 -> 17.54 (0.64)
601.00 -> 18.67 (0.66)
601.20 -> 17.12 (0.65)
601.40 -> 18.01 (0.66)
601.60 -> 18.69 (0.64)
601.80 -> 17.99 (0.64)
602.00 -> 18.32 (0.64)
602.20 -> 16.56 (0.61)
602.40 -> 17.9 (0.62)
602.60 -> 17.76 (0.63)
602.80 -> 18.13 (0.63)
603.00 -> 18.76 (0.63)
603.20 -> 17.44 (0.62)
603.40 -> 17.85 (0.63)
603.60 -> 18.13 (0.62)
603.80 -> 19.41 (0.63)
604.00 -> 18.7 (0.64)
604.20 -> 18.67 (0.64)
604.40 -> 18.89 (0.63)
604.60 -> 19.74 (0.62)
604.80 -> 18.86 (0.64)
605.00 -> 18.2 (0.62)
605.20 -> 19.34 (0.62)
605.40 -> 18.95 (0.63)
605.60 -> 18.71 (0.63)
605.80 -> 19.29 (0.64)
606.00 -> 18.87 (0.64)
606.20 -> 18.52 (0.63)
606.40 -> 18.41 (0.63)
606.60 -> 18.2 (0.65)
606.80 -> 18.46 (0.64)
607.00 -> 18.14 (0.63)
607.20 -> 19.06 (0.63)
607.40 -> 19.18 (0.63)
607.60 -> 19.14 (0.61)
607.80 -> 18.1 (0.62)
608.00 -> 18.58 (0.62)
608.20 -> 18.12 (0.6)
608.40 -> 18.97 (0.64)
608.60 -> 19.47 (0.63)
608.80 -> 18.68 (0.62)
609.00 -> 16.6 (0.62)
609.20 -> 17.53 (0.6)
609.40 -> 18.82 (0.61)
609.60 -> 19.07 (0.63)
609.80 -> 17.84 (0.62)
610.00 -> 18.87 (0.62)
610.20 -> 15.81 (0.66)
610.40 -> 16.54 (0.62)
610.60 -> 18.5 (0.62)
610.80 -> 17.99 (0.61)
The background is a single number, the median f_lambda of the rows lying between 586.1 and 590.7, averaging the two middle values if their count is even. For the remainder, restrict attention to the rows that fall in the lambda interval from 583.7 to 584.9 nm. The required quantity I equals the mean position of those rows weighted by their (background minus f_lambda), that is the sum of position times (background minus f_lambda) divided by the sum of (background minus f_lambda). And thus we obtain 584.11 nm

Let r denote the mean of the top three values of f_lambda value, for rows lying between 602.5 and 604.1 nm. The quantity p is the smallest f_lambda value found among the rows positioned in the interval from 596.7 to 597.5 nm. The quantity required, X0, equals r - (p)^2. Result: -287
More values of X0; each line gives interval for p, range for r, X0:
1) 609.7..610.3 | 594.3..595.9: -231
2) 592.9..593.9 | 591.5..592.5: -247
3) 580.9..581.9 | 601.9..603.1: -276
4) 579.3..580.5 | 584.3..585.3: -228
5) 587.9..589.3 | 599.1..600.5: -11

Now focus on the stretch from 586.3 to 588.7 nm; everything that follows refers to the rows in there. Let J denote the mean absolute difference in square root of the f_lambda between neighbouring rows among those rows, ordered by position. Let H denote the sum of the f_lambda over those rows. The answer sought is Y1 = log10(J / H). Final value -3.3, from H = 205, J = 0.10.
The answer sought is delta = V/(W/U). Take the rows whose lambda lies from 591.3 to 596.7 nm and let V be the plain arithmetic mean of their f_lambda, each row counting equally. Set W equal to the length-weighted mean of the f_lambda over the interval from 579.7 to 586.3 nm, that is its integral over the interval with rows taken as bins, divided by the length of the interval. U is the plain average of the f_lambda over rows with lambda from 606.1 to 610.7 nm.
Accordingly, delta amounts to 17.8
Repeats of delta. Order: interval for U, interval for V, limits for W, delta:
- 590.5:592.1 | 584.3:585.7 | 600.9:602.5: 16.6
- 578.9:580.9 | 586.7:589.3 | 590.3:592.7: 15.5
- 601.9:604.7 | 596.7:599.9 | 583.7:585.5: 18.1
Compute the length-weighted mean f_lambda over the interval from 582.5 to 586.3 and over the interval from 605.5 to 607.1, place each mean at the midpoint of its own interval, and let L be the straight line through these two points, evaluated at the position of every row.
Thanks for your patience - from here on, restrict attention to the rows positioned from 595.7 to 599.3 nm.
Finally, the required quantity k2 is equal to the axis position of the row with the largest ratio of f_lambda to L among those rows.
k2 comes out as 597.20 nm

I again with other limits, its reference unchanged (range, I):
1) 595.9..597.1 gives 596.38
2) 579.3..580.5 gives 580.05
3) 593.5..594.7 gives 594.16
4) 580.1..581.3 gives 580.82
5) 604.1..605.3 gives 604.70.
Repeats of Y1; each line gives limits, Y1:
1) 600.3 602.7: -3.2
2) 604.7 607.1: -3.7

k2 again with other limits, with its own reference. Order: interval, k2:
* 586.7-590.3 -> 587.40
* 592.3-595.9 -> 592.60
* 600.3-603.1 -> 600.60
